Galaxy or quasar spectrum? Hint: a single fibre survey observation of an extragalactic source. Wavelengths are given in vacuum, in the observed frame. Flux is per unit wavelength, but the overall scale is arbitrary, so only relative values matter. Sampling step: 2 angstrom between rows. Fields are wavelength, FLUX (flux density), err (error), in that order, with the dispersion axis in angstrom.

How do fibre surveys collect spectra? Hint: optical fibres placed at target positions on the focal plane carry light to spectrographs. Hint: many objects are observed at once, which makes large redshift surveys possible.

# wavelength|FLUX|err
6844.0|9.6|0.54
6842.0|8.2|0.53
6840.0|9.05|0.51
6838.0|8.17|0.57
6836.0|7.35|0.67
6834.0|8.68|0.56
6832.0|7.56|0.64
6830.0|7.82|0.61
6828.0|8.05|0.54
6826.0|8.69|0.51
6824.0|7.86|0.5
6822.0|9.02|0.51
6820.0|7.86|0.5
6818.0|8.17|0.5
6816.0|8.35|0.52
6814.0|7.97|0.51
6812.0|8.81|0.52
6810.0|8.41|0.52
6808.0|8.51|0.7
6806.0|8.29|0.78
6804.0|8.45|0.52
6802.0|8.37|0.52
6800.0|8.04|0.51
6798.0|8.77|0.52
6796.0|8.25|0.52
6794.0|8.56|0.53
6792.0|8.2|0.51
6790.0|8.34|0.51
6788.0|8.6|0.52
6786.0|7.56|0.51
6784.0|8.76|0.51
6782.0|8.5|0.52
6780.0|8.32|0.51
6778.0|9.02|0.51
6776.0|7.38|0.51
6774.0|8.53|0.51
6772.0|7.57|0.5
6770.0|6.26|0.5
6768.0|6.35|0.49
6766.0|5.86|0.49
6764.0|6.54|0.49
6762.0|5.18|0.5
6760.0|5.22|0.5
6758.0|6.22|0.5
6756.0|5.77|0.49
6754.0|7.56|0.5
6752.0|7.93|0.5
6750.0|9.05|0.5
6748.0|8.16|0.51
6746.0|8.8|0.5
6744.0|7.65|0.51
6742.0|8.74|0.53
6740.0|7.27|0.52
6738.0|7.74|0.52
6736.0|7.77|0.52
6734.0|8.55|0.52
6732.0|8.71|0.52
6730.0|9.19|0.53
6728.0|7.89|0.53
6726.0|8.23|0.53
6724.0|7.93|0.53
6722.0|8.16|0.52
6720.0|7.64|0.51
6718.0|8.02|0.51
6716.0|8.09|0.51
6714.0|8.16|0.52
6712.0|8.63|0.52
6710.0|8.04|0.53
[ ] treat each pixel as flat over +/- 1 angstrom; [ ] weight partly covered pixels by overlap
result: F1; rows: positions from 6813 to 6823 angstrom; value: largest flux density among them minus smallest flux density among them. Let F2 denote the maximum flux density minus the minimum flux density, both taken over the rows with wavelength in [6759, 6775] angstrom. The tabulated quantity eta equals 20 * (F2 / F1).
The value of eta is 57.8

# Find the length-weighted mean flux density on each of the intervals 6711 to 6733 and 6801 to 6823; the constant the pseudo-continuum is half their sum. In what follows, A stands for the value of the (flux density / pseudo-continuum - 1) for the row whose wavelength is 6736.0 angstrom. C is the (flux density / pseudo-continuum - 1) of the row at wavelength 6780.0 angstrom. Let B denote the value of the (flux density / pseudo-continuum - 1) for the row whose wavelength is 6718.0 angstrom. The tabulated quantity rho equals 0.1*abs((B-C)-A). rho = 0.0029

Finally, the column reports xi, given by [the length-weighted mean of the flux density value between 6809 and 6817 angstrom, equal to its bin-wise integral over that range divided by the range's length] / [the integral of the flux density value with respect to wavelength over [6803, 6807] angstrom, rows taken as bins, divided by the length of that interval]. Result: 1.0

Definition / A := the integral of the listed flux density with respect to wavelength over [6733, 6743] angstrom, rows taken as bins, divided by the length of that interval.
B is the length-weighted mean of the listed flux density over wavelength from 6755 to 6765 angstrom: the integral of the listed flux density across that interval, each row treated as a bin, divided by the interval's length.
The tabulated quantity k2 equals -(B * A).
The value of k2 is -46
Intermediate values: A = 8.01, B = 5.79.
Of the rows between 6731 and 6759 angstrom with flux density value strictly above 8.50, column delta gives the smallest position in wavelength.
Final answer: 6732.0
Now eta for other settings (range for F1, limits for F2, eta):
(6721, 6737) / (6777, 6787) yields 20.6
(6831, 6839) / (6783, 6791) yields 18.0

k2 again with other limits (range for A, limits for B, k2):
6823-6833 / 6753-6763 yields -48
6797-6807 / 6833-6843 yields -70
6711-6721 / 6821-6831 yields -67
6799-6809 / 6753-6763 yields -50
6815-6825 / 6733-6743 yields -66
